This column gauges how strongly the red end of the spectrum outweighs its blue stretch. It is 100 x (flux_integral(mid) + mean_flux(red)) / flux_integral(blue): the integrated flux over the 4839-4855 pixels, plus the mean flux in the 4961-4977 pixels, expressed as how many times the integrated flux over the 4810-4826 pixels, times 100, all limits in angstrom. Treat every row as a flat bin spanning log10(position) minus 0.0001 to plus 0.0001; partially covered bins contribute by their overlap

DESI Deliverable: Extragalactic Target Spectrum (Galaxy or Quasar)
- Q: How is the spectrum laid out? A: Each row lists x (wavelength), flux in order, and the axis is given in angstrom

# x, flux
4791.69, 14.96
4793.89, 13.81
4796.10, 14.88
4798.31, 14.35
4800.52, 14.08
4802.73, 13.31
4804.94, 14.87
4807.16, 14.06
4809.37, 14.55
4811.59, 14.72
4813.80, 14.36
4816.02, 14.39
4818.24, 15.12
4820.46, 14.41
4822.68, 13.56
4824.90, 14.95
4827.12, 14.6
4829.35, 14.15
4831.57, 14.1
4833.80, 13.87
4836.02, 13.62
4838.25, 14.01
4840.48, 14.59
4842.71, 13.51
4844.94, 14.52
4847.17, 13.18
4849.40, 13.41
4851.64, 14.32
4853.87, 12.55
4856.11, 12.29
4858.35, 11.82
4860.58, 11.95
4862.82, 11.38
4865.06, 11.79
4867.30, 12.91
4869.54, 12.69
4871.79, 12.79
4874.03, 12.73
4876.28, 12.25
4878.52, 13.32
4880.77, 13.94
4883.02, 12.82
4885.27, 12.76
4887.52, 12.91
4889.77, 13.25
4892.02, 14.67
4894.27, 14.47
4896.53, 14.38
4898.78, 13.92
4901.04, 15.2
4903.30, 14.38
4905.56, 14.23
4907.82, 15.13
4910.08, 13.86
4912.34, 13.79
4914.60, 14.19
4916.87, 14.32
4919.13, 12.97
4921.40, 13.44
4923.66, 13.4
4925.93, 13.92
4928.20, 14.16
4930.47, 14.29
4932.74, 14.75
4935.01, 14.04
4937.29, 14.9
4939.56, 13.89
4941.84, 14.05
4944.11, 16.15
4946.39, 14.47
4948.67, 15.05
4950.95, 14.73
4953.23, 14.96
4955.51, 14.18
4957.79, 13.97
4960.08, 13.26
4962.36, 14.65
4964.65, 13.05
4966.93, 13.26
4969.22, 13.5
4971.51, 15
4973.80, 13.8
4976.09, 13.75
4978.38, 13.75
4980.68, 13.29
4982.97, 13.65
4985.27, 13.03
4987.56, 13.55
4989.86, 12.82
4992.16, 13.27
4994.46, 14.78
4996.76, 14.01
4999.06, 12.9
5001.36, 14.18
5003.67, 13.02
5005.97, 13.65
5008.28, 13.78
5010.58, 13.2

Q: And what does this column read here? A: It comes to 101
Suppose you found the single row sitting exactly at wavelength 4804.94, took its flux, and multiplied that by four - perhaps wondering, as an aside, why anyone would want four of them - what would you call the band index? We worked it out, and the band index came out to 59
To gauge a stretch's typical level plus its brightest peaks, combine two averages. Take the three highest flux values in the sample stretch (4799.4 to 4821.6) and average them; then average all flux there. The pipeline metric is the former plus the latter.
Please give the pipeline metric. 29.3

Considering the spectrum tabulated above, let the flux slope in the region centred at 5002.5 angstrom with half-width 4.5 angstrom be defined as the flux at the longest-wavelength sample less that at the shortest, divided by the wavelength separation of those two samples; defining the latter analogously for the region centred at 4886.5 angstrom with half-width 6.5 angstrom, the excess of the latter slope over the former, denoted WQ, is -0.04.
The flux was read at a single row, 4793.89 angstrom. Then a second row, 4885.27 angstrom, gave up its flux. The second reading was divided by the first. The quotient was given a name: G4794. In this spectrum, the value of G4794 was 0.92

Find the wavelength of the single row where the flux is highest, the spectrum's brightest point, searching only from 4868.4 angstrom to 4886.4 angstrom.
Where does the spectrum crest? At 4880.77 angstrom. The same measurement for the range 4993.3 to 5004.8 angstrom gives 4994.46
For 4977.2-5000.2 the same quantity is 4994.46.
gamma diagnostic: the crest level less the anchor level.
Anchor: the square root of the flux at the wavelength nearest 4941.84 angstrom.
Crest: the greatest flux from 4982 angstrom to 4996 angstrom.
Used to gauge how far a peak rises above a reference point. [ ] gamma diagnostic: 11.0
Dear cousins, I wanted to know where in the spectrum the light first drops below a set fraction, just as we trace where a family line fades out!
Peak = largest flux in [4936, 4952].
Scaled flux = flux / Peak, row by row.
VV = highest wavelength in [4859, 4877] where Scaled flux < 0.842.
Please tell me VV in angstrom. 4876.28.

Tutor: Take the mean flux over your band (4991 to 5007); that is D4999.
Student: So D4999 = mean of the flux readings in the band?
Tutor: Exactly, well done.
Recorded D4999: 13.7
